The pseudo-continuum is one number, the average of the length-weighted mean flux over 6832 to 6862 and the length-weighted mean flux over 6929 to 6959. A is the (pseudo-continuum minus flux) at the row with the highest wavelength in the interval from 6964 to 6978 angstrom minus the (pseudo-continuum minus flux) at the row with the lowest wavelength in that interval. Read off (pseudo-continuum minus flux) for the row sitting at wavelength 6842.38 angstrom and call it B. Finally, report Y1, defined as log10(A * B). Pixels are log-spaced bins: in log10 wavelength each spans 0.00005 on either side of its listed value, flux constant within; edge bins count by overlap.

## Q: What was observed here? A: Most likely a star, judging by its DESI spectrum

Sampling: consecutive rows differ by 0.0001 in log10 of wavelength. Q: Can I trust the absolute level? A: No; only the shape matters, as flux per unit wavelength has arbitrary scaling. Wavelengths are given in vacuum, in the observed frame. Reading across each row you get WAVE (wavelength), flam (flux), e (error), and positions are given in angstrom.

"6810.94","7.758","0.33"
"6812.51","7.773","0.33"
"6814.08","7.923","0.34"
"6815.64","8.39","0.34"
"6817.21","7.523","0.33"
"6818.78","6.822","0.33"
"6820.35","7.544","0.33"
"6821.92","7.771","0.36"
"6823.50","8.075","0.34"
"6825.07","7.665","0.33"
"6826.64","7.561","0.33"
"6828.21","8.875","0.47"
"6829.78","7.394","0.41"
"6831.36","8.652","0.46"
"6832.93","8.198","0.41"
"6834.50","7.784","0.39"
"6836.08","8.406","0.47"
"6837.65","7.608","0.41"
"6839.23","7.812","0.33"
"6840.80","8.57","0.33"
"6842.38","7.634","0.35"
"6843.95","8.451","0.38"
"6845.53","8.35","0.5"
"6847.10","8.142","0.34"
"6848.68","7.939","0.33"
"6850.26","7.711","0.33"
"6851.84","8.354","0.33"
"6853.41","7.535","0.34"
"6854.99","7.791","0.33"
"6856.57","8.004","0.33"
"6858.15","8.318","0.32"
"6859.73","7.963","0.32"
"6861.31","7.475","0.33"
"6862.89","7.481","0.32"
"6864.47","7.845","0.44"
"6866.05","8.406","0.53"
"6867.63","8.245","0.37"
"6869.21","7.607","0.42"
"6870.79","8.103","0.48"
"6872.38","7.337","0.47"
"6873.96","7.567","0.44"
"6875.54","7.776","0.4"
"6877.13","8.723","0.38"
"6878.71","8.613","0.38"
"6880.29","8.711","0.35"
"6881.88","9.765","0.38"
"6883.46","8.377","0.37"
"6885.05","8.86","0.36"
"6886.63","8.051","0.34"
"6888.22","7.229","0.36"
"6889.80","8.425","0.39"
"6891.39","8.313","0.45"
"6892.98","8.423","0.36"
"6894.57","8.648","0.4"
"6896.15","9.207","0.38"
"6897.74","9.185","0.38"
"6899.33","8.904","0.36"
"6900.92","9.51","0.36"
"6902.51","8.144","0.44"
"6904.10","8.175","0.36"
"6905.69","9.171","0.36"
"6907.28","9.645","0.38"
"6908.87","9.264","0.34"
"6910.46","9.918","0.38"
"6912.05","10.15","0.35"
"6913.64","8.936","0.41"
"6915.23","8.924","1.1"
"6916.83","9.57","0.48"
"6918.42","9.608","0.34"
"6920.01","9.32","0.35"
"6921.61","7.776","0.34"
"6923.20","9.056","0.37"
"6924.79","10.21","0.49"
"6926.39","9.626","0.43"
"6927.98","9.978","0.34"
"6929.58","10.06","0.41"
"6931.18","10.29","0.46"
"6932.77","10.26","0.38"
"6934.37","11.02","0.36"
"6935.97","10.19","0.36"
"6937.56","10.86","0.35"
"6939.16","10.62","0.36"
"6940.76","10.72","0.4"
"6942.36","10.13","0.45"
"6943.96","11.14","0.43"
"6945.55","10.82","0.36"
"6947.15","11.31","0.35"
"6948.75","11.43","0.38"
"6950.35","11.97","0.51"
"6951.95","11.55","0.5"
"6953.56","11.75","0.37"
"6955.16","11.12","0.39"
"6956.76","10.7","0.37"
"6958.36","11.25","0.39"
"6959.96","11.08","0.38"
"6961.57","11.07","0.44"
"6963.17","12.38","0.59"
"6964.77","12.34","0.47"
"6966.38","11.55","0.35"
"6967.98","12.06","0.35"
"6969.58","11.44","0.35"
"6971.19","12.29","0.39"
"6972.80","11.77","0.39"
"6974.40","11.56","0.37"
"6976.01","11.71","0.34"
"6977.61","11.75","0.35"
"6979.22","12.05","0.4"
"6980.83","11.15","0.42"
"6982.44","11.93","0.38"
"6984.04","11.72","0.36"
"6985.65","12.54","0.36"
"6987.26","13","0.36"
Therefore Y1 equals 0.0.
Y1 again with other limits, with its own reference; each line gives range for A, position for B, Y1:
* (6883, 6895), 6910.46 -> -0.9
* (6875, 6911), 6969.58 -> 0.6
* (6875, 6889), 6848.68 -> -0.1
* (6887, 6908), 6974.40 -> 0.7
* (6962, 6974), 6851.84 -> -0.2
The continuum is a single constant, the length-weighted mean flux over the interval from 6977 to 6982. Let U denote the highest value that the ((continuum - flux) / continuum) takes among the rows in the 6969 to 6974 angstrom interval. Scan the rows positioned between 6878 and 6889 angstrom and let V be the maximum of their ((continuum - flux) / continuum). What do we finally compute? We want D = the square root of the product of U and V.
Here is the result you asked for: 0.08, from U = 0.02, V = 0.379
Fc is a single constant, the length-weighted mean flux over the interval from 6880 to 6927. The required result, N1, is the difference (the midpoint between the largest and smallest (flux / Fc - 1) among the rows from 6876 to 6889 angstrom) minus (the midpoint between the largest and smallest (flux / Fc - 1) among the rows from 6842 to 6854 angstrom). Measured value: 0.1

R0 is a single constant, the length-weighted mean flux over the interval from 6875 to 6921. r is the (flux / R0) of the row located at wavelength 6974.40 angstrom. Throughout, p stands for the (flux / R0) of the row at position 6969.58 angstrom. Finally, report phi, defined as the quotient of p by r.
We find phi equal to 0.99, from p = 1.29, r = 1.30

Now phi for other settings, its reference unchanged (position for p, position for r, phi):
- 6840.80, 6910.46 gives 0.86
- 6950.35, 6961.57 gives 1.08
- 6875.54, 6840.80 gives 0.91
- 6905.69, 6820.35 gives 1.22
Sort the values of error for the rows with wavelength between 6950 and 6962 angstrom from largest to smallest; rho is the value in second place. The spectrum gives 0.50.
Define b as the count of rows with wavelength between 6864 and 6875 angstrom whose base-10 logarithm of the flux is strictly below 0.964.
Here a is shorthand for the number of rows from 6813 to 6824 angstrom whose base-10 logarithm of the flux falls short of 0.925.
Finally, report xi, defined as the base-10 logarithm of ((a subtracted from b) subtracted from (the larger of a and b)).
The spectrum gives 0.8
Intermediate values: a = 7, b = 7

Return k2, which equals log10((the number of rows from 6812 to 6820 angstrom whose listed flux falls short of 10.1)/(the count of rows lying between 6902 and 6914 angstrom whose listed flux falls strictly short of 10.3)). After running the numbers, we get -0.20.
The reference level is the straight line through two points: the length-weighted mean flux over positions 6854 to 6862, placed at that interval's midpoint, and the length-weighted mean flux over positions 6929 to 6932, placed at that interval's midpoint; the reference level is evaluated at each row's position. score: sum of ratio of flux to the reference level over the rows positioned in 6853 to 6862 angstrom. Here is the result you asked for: 6.0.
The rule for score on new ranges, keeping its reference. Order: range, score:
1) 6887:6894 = 3.6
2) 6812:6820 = 5.9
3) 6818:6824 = 4.5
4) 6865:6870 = 3.0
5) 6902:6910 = 4.7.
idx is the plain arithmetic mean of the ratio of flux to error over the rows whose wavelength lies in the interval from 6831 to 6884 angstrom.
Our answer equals 21.5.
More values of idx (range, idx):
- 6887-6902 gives 22.7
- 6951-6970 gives 28.6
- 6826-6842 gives 20.5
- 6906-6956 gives 25.8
